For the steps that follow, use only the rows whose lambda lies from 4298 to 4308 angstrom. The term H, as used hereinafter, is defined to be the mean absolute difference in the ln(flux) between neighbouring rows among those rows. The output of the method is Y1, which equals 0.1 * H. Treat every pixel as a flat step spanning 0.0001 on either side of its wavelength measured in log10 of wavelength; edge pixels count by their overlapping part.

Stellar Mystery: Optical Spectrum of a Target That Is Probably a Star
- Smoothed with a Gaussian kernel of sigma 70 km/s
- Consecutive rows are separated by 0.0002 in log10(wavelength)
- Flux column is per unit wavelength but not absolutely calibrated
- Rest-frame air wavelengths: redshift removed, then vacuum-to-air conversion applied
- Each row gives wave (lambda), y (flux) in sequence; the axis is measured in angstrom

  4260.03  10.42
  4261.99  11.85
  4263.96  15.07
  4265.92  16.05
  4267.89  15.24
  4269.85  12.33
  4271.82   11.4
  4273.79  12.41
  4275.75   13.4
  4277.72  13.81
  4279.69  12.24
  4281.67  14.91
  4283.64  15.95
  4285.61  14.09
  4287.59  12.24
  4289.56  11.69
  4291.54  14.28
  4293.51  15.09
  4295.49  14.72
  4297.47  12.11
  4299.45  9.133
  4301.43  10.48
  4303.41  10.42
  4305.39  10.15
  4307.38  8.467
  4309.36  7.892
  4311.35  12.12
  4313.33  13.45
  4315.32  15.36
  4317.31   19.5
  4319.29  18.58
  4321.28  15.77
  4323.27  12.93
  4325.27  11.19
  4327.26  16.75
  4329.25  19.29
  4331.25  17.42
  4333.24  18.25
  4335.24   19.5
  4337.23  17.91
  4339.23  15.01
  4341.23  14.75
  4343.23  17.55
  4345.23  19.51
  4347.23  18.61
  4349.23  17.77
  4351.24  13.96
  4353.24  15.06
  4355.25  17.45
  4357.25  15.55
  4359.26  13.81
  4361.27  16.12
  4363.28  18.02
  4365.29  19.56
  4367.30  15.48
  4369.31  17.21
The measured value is 0.009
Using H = 0.09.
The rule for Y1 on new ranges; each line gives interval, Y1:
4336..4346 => 0.012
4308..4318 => 0.023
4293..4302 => 0.016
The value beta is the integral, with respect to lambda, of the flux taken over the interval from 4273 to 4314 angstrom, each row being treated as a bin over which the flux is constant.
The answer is 505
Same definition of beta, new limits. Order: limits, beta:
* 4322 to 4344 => 361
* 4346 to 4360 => 226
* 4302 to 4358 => 859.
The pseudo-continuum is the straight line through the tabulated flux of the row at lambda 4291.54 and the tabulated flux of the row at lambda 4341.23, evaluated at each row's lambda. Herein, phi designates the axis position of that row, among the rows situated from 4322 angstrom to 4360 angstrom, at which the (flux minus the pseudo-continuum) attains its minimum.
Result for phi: 4325.27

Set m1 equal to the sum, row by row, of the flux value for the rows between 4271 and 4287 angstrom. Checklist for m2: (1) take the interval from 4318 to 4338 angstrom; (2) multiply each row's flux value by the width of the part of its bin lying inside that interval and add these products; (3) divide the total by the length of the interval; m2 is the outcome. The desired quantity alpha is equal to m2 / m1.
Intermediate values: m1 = 108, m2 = 16.8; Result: 0.16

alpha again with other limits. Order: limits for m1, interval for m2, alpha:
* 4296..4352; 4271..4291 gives 0.03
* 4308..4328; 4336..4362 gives 0.11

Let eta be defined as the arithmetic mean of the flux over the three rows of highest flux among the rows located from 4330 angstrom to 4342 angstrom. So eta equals 19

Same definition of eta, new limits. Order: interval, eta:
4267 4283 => 15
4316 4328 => 18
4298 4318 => 16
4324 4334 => 18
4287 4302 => 15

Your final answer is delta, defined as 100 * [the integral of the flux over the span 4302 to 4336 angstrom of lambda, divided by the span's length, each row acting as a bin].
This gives 1445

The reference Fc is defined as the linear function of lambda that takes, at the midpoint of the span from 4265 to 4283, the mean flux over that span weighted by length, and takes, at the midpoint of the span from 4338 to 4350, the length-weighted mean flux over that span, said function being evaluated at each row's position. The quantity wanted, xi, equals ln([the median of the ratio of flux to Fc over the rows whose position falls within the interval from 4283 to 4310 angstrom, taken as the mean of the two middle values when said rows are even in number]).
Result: -0.20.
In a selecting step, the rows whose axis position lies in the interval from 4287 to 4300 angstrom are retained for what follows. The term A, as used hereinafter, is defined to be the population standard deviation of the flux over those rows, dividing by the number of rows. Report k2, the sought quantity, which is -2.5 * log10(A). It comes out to -0.7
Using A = 1.9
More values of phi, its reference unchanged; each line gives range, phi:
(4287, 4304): 4299.45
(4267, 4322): 4309.36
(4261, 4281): 4271.82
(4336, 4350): 4341.23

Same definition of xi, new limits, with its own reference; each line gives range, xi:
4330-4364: -0.01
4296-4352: -0.07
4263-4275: 0.04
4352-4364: -0.13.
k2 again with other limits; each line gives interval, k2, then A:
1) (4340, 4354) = -0.7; 2.0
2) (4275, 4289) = -0.2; 1.3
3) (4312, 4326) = -1.1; 2.8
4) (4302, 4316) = -1.0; 2.5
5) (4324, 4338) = -1.0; 2.6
